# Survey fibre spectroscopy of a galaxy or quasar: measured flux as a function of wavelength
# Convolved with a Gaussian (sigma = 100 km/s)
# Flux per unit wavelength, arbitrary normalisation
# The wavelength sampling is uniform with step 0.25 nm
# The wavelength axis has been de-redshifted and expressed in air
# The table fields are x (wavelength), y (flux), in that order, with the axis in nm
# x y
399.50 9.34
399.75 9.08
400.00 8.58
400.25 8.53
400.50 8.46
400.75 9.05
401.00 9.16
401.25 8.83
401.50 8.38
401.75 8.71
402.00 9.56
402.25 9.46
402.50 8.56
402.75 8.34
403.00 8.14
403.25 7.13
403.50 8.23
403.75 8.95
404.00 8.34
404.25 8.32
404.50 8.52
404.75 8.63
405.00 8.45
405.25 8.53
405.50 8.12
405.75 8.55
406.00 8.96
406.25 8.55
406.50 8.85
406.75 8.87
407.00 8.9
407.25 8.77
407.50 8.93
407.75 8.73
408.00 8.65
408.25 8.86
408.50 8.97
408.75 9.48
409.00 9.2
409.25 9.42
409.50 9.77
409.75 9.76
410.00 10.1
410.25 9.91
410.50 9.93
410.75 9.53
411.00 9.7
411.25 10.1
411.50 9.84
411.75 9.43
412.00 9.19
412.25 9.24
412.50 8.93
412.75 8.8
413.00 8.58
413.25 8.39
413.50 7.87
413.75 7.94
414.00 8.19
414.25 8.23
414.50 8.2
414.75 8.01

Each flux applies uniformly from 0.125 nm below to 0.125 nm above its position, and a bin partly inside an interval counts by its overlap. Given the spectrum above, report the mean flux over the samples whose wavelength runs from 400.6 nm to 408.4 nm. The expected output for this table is 8.65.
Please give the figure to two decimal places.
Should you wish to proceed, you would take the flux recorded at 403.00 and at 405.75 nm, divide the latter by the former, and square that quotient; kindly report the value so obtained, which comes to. 1.10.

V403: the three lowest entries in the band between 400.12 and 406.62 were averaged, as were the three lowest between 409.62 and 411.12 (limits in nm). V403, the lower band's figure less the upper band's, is -1.9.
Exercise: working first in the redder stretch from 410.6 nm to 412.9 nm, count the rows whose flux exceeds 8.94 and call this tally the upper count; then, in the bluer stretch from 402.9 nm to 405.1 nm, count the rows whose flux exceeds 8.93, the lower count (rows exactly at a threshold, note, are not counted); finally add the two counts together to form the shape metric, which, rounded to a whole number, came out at 8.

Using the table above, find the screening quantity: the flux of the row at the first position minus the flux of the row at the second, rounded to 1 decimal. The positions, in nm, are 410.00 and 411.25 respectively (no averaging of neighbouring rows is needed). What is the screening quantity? 0.0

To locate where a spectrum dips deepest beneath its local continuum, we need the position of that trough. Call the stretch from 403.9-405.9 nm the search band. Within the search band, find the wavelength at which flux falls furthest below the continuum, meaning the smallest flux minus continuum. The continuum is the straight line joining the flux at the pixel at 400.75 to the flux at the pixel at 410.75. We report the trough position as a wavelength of 405.50 nm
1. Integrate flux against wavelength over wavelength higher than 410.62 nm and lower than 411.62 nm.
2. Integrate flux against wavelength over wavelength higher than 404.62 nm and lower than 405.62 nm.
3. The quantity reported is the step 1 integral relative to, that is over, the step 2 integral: 1.16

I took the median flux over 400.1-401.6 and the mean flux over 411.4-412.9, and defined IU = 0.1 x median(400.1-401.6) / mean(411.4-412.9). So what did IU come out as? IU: 0.094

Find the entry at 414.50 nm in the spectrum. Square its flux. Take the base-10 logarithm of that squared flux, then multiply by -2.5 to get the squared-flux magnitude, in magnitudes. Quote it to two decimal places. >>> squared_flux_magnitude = -4.57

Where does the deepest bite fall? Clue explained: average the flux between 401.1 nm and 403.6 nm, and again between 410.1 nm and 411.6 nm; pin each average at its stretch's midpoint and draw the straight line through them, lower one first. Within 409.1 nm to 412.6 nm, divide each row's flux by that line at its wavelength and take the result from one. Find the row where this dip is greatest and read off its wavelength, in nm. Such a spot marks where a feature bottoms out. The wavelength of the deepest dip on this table 412.50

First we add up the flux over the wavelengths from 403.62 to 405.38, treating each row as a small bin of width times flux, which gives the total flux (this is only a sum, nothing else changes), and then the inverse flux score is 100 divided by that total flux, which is 6.7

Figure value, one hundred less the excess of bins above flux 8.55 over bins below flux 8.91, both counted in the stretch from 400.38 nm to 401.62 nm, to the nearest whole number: 100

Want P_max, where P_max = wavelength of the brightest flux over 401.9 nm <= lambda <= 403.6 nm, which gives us 402.00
